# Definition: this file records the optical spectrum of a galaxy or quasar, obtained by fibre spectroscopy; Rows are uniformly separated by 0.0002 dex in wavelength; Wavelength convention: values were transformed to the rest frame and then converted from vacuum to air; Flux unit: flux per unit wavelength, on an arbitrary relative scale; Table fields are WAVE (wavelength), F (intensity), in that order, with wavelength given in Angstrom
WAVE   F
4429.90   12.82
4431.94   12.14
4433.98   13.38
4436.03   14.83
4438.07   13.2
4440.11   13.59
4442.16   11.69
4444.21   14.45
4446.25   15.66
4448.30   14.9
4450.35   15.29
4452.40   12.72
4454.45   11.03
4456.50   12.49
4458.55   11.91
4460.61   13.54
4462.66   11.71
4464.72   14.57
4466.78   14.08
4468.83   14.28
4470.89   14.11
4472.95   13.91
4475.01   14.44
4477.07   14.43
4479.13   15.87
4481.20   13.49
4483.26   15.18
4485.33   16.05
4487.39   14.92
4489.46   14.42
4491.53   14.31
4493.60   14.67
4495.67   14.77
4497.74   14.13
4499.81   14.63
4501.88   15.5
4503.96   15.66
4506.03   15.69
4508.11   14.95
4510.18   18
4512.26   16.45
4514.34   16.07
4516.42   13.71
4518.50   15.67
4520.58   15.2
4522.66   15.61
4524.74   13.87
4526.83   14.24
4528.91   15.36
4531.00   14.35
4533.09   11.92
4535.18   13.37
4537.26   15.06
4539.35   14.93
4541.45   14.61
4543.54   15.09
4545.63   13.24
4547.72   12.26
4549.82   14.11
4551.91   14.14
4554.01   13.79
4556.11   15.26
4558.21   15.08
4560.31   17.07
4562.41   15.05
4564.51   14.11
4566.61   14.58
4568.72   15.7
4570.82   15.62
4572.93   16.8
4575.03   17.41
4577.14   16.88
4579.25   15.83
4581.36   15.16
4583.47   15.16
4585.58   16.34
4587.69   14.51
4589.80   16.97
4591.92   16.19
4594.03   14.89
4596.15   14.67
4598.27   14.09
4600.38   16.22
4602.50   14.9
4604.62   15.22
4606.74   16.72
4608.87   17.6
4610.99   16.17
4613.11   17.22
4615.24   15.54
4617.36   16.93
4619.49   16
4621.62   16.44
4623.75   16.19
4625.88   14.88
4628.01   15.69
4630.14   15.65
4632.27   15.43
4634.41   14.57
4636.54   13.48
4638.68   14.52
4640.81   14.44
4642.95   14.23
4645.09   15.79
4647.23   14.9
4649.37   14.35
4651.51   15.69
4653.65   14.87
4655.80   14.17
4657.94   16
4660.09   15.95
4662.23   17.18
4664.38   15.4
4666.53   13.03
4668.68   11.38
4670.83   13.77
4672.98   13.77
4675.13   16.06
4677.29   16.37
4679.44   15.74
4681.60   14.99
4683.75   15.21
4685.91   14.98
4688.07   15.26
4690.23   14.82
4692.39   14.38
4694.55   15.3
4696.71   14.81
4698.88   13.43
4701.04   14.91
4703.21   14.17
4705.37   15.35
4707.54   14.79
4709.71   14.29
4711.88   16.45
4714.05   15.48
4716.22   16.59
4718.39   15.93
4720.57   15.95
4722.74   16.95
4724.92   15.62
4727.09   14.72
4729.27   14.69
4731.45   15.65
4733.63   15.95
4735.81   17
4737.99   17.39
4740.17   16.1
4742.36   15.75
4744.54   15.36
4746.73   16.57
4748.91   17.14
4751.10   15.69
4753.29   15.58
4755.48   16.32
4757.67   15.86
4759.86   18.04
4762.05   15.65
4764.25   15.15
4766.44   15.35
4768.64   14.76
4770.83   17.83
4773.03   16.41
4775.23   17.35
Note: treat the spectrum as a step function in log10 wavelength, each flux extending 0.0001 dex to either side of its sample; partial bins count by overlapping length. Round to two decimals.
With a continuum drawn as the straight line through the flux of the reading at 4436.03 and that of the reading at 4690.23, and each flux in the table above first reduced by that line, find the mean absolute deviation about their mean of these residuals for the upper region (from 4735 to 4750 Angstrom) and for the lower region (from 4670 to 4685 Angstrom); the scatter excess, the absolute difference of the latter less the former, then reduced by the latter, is -0.63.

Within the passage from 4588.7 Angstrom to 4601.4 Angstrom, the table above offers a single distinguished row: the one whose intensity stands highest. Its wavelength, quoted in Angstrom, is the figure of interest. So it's 4589.80 Angstrom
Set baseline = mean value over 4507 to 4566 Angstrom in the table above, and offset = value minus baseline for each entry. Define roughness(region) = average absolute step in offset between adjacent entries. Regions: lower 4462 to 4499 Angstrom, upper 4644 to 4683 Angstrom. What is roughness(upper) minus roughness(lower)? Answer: 0.35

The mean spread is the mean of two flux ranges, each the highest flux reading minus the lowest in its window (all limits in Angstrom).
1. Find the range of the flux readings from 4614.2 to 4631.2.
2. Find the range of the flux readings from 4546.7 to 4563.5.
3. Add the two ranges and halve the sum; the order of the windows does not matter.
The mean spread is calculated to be 3.43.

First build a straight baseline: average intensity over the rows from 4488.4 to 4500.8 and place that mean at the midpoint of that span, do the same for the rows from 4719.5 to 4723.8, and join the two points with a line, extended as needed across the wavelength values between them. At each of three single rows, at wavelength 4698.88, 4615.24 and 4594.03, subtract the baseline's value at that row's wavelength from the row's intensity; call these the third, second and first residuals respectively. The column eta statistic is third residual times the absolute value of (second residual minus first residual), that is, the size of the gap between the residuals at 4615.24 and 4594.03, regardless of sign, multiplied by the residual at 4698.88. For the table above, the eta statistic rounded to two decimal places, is -1.32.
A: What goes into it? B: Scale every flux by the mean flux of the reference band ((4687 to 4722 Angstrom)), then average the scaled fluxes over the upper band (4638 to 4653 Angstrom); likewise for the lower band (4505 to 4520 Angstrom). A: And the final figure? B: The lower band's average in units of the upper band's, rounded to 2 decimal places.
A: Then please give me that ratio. 1.06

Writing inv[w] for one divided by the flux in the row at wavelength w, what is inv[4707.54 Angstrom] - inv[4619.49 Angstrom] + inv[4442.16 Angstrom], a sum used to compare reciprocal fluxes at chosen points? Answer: 0.091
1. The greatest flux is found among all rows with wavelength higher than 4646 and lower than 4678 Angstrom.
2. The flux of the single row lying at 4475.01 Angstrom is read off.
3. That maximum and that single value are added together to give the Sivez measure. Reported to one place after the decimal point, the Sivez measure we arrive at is 31.6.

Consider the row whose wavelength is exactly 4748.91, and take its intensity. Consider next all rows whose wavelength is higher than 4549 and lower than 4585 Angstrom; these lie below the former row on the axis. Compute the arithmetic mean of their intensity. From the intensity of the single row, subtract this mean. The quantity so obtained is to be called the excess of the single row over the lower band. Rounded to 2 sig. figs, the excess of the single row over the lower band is 1.7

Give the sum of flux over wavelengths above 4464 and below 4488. 175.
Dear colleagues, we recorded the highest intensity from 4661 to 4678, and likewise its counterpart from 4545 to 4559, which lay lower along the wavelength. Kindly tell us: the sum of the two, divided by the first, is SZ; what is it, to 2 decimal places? 1.89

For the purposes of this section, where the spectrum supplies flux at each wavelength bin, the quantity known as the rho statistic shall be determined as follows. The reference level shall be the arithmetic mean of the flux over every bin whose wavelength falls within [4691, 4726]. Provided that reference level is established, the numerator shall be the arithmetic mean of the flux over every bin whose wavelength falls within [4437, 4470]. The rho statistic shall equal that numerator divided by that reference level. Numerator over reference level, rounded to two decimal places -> 0.88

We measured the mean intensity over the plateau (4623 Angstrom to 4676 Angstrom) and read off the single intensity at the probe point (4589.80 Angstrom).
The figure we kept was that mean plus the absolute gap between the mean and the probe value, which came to 17.0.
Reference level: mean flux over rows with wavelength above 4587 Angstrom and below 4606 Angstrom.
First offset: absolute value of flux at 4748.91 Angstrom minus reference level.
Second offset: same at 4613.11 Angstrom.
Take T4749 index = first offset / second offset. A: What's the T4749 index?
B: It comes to 0.96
